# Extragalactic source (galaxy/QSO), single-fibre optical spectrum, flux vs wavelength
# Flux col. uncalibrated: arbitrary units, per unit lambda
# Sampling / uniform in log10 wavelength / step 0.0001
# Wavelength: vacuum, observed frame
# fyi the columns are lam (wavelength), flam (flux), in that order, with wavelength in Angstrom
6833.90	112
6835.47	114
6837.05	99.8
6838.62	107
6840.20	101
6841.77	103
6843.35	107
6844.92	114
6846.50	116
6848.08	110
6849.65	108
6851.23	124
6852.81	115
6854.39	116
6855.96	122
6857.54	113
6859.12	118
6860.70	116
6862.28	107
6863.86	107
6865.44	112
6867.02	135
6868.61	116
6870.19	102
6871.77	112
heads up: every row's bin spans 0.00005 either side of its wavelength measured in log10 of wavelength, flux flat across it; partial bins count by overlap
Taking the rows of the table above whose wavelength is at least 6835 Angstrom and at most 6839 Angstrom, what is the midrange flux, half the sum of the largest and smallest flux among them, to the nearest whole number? 107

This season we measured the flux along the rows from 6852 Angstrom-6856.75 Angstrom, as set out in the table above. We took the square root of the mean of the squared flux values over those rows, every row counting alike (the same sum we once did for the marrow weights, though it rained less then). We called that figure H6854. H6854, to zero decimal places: 118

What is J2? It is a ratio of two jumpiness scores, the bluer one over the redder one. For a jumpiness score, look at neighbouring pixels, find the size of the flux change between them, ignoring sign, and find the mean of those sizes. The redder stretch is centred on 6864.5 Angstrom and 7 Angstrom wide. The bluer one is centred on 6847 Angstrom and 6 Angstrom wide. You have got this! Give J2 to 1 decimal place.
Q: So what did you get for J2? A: 0.4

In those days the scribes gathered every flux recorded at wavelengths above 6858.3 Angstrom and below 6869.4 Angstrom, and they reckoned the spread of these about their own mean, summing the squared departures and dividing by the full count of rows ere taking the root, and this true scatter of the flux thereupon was 8.8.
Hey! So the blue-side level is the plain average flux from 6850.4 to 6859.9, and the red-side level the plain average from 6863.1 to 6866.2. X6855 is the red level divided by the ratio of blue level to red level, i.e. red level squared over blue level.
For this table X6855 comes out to 102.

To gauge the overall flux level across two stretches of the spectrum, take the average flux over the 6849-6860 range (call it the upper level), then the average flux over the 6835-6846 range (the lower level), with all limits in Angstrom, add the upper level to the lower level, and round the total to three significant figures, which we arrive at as 223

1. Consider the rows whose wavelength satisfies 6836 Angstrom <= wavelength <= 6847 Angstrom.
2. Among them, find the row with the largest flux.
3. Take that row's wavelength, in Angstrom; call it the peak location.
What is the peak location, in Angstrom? 6846.50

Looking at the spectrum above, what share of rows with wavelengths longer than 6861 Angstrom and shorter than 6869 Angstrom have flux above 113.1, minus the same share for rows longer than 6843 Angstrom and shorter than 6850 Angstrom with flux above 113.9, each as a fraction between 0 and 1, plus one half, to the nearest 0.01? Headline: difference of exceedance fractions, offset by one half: 0.50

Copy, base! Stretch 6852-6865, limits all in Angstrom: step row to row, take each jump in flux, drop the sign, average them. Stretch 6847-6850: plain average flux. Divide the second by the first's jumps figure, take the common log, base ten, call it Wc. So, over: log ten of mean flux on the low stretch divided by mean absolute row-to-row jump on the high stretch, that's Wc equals 1.38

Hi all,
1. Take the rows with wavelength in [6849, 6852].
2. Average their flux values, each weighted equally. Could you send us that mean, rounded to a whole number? 116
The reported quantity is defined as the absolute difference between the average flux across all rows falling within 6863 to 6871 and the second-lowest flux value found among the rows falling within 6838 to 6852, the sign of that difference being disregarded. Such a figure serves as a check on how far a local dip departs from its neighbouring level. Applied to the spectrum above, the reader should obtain 11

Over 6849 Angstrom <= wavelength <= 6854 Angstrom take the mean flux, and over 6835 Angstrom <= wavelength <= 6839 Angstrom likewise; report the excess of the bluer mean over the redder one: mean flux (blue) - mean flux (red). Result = -9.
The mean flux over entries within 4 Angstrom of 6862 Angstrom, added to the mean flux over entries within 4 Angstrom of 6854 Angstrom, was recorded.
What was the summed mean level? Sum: 230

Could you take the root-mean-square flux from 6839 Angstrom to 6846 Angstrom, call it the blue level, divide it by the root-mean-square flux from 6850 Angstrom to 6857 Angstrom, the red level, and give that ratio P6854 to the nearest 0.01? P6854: 0.89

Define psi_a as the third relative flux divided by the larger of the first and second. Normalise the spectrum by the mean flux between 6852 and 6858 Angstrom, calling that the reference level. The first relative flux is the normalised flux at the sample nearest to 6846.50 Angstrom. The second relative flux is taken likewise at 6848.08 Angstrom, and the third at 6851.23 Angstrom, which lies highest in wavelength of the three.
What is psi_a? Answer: 1.07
